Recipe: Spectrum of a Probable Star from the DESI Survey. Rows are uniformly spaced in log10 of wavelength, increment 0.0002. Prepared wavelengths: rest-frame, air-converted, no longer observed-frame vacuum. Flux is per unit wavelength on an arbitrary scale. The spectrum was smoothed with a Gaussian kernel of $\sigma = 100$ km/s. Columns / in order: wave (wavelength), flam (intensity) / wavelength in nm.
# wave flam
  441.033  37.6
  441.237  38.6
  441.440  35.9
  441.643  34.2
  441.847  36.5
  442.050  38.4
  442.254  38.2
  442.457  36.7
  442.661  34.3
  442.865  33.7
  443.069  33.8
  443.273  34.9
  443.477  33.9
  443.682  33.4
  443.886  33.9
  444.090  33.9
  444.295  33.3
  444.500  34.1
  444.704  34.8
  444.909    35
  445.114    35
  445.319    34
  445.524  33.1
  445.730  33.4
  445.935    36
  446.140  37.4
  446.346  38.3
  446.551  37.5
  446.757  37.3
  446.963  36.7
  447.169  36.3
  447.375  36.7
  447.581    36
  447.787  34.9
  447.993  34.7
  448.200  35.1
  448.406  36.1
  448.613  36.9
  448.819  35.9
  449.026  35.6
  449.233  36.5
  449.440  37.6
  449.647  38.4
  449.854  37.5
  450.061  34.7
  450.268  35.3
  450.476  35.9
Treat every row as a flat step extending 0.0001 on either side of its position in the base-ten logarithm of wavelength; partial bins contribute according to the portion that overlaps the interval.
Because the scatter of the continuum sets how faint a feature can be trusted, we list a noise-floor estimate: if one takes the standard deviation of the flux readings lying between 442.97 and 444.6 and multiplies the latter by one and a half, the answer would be 0.7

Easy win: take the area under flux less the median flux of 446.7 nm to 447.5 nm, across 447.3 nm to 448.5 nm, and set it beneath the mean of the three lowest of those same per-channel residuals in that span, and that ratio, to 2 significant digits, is 1.3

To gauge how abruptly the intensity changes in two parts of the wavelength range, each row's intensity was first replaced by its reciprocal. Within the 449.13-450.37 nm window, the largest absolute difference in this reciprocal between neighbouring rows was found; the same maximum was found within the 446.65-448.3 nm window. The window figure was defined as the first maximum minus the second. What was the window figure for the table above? 0.0013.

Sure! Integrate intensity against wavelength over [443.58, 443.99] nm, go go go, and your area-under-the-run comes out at 13.8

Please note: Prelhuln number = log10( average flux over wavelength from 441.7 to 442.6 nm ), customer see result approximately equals 1.57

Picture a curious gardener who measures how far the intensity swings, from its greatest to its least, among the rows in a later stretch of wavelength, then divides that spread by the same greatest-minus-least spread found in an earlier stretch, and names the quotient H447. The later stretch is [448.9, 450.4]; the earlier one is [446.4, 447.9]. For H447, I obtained 1.4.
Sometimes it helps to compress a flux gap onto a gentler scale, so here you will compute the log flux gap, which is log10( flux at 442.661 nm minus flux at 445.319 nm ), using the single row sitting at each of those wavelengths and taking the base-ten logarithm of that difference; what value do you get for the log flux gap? -0.52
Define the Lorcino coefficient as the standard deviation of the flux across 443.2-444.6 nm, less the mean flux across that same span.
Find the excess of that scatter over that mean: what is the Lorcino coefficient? -33.4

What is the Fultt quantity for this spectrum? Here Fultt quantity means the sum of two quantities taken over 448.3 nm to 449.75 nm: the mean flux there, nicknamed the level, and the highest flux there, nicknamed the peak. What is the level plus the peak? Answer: 75.1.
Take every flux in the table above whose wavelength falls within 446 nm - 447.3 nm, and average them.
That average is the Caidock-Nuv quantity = 37.2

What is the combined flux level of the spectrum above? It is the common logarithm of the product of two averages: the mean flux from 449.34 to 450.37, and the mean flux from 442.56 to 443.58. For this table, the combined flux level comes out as 3.10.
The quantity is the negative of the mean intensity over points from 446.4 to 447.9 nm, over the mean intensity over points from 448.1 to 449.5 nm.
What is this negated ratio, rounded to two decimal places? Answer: -1.01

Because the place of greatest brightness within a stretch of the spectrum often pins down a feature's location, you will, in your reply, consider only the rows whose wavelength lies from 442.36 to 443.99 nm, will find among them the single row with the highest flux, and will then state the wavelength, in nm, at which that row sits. 442.457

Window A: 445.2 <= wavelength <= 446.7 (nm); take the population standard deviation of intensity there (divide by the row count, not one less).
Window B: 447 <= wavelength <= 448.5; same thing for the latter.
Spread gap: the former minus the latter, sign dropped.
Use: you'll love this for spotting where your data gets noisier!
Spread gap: 1.3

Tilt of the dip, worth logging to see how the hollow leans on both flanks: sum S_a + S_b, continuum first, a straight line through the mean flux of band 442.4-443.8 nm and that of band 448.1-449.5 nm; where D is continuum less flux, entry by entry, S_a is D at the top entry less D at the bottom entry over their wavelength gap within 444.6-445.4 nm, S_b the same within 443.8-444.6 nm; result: 1.6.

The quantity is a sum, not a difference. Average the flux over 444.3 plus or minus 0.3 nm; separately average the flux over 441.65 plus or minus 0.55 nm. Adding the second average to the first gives 70.5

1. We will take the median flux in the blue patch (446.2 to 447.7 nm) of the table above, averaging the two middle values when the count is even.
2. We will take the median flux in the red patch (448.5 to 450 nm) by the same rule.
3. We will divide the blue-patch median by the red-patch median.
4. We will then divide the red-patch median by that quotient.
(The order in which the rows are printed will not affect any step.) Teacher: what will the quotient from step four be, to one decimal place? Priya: 37.1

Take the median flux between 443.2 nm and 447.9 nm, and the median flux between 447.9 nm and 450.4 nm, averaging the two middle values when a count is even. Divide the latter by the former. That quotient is 1.032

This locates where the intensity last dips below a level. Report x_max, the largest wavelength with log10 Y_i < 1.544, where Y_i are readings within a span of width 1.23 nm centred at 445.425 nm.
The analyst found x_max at 445.730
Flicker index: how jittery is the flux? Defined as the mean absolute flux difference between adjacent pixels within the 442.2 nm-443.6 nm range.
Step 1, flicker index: 1.1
